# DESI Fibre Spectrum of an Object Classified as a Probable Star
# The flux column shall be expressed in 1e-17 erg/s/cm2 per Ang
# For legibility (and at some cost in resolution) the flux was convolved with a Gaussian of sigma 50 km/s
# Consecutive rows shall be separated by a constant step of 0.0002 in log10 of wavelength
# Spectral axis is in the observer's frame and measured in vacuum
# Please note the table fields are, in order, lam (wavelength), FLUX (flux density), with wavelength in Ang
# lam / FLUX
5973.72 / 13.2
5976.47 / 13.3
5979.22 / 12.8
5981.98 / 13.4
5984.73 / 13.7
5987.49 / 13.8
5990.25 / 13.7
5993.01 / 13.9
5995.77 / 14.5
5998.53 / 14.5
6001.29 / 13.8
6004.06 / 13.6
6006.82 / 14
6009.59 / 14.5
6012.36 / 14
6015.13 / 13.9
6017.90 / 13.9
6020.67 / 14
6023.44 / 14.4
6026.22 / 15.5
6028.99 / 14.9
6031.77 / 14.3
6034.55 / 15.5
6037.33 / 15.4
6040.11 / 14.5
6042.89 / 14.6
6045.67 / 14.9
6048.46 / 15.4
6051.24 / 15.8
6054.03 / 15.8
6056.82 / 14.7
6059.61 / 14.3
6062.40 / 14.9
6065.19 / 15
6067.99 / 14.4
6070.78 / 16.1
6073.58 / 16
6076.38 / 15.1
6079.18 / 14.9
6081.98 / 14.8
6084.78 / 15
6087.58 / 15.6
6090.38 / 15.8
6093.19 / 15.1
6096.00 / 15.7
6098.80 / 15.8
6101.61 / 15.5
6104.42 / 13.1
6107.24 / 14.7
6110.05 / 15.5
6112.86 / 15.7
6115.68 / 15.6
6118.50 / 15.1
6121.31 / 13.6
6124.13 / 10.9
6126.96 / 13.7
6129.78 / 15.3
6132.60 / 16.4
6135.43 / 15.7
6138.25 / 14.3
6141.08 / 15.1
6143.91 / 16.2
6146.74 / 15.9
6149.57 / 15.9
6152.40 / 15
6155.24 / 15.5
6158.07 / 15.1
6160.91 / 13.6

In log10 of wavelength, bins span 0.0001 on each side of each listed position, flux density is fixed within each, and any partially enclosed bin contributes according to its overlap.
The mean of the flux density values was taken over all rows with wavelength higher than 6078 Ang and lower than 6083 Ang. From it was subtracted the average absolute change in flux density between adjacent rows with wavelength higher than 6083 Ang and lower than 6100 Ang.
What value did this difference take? 14.4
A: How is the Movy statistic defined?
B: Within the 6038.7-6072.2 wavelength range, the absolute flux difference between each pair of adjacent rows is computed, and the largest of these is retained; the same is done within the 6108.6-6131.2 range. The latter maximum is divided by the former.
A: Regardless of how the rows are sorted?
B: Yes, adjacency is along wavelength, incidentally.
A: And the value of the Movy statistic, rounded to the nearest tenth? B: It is 1.6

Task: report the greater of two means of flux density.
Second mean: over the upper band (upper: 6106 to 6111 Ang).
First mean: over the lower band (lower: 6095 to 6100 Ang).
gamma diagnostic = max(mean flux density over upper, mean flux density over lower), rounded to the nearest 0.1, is 15.8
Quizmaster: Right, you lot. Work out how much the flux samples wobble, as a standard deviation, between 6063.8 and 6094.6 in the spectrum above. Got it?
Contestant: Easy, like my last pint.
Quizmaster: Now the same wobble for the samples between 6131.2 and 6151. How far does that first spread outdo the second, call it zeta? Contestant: -0.2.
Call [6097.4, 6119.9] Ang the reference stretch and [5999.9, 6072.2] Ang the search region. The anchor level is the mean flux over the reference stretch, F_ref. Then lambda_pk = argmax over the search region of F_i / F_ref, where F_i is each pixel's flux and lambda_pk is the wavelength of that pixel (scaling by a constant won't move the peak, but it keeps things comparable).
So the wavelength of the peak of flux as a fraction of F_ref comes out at 6070.78 Ang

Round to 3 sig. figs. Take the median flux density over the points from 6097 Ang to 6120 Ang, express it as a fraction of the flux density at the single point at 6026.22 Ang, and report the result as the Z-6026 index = 1.00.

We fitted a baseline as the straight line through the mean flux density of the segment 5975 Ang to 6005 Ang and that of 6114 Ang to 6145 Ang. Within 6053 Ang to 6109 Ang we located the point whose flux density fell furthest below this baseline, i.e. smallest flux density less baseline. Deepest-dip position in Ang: 6104.42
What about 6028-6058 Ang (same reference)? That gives 6031.77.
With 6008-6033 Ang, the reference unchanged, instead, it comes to 6017.90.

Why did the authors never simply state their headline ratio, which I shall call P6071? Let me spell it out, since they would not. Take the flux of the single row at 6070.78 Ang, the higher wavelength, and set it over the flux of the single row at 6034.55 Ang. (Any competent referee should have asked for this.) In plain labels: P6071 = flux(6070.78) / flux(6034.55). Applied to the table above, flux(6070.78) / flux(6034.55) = 1.04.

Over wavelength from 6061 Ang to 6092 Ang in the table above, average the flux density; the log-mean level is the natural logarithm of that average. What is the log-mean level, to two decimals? 2.72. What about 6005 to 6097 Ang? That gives 2.70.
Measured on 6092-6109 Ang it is 2.71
